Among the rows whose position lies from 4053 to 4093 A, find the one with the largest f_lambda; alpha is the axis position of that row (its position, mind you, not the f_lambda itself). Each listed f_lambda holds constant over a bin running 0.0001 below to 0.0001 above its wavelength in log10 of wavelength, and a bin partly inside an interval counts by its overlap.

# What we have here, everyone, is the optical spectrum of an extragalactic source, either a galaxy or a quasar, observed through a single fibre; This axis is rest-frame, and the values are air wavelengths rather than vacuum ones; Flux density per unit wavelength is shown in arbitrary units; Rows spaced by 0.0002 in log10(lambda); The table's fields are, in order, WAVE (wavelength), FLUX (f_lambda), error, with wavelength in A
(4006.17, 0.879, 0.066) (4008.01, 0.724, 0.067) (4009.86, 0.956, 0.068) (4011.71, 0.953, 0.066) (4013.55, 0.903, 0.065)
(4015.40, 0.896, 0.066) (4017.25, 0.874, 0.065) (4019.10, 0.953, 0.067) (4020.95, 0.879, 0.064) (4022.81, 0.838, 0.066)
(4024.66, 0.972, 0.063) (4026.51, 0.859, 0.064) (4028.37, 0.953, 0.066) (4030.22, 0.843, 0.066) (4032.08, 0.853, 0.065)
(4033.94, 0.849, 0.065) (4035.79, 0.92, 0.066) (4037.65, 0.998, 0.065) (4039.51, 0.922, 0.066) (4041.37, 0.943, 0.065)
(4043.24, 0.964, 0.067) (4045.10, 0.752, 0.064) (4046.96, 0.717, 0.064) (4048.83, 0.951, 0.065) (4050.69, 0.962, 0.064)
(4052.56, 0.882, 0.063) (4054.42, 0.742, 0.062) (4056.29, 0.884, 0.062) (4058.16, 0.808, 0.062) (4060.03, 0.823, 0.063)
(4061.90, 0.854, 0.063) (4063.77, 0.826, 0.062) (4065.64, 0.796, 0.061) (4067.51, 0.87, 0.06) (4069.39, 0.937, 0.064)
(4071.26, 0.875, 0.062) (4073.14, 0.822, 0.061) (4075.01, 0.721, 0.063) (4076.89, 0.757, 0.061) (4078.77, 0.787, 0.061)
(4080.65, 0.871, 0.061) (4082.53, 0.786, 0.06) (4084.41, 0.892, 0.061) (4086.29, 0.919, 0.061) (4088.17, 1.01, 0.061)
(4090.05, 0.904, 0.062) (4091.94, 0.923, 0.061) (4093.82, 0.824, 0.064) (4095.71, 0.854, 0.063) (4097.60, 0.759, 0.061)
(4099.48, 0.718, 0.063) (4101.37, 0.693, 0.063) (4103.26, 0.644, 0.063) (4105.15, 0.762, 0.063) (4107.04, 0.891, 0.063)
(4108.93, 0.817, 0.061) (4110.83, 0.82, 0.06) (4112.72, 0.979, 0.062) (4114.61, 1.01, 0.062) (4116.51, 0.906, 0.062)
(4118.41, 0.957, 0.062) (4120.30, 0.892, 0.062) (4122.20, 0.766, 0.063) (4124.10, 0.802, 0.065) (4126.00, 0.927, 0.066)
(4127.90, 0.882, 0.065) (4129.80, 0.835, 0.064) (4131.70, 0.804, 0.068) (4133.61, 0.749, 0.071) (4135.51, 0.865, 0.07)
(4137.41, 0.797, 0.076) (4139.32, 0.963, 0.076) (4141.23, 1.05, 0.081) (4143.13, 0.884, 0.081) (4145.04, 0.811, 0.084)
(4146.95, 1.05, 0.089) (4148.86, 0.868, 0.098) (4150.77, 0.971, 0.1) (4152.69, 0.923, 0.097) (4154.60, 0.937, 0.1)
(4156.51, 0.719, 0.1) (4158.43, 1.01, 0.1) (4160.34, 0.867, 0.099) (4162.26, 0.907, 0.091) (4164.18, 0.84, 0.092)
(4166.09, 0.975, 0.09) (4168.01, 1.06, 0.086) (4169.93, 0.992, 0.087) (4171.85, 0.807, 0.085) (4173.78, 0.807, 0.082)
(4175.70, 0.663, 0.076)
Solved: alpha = 4088.17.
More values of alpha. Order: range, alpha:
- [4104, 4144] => 4141.23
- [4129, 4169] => 4168.01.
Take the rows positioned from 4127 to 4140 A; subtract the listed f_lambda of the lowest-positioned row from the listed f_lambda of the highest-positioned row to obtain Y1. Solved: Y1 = 0.08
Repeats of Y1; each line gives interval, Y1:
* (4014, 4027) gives -0.04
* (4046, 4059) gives 0.09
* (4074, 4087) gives 0.20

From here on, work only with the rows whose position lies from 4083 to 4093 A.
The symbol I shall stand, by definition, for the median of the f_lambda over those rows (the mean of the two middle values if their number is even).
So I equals 0.919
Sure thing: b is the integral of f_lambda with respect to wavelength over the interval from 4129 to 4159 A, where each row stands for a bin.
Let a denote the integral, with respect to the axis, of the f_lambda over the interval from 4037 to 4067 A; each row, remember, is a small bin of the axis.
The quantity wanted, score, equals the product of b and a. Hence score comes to 690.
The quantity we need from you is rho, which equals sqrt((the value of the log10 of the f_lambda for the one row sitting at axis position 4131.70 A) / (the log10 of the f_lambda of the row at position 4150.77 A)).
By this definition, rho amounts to 2.7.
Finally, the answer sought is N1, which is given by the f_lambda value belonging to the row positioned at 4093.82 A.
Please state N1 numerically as 0.824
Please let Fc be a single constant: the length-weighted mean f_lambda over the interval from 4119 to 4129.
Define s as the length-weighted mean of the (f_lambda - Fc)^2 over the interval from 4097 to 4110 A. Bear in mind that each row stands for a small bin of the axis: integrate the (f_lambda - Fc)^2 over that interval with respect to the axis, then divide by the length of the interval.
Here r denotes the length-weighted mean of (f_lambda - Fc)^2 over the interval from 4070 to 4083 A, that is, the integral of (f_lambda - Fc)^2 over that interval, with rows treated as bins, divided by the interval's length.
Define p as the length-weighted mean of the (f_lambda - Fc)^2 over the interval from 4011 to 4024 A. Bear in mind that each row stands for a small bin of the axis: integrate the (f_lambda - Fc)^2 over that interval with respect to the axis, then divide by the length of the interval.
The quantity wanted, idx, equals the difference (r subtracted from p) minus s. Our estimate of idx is -0.019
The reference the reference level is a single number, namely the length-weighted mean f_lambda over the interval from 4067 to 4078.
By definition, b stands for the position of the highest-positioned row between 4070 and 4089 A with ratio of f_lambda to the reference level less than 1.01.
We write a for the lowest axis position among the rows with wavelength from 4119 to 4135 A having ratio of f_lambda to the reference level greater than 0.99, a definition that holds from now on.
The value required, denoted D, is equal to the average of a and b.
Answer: 4101.4 A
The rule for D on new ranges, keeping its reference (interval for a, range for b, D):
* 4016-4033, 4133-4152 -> 4081.1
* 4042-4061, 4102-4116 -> 4077.0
